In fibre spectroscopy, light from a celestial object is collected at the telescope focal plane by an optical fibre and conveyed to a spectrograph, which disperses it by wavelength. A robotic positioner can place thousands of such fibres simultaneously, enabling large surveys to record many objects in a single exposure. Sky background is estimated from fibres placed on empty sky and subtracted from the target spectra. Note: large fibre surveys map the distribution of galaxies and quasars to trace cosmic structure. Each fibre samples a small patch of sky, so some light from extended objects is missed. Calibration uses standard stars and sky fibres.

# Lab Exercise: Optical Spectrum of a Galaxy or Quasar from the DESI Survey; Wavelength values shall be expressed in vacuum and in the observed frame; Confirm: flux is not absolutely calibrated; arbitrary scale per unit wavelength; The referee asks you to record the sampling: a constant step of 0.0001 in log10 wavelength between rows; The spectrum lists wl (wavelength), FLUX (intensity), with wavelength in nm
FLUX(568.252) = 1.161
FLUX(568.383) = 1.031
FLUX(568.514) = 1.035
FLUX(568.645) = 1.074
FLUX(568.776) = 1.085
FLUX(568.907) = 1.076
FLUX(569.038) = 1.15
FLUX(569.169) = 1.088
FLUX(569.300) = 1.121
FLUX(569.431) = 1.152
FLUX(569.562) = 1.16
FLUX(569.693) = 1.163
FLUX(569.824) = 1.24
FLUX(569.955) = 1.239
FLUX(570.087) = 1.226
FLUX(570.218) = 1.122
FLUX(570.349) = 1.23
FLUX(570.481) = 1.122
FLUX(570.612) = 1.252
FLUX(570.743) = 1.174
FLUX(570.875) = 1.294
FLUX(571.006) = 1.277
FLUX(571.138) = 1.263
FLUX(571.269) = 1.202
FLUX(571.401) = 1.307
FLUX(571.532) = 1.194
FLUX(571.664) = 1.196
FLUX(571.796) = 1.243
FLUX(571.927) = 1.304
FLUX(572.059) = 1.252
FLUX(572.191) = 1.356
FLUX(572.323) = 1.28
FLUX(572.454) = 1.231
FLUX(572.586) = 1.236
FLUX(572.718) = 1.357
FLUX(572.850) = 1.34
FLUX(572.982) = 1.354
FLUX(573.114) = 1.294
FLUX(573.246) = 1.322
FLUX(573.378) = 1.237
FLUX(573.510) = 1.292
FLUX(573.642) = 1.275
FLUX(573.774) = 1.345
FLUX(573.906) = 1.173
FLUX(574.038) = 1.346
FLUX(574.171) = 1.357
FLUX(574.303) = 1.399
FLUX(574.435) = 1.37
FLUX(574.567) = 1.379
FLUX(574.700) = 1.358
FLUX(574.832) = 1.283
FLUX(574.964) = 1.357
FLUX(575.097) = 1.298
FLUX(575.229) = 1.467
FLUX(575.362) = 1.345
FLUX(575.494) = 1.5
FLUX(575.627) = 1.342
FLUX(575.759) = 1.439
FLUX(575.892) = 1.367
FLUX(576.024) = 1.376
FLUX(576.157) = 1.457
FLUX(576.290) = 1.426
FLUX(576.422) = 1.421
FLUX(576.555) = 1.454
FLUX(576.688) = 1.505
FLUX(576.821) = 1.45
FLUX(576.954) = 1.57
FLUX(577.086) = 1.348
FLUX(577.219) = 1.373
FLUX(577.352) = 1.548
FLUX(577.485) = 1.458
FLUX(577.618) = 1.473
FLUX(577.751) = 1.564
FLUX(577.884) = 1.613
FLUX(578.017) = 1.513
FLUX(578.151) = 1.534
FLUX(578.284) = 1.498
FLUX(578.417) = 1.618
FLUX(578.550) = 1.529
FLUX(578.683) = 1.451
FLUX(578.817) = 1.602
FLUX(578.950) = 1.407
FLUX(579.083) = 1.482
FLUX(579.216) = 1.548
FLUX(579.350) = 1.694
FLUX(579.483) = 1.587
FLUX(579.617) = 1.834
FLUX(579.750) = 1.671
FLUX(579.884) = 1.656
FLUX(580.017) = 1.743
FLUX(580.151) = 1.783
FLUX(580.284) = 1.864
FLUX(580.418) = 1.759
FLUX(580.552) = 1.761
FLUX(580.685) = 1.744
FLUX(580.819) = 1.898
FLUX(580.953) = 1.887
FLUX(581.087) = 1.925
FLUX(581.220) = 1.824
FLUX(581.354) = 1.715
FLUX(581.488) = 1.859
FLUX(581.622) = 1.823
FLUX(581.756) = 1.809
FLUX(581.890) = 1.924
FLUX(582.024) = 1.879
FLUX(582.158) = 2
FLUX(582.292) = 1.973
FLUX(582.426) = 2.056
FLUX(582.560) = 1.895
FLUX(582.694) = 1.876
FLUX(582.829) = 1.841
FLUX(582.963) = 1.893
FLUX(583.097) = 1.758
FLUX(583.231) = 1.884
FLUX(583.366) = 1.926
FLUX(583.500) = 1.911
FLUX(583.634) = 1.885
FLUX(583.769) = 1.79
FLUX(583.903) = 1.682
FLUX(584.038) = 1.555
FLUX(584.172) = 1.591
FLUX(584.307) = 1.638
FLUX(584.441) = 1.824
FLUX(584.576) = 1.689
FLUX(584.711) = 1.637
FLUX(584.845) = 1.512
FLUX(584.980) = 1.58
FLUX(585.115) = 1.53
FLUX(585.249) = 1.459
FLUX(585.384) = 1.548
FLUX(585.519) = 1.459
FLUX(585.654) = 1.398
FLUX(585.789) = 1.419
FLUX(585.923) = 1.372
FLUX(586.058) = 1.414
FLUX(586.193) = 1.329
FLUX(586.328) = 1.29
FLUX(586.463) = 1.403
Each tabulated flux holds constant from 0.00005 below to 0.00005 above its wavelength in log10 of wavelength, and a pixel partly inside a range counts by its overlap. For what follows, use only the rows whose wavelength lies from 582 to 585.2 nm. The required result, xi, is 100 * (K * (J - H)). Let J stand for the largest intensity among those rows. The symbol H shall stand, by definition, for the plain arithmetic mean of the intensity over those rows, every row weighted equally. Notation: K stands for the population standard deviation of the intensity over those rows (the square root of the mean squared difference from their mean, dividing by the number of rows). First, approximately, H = 1.8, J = 2.056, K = 0.157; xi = 4.3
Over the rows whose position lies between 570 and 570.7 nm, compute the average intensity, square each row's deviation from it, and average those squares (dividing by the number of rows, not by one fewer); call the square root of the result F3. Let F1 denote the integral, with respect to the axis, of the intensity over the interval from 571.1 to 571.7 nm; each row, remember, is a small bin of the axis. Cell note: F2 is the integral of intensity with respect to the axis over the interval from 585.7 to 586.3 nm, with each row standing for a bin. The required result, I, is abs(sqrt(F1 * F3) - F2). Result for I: 0.6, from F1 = 0.7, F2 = 0.83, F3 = 0.057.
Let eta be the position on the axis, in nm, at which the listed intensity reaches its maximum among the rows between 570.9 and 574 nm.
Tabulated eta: 572.718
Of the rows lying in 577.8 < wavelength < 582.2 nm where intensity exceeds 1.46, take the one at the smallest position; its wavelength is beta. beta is 577.884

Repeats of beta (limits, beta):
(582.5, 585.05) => 582.560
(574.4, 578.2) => 575.229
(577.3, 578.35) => 577.352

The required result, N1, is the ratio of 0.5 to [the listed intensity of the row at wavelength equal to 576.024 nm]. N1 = 0.363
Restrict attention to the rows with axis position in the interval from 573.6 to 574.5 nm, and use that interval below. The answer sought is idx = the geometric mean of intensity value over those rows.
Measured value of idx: 1.32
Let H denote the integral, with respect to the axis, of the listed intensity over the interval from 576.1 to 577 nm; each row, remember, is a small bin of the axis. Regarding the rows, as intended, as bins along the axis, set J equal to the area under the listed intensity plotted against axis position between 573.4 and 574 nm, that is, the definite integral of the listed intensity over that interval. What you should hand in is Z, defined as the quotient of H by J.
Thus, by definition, 1.7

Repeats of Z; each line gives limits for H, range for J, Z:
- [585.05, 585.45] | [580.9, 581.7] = 0.4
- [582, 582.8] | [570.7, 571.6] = 1.4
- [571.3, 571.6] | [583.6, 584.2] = 0.4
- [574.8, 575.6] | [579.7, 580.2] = 1.3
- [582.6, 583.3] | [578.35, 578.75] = 2.1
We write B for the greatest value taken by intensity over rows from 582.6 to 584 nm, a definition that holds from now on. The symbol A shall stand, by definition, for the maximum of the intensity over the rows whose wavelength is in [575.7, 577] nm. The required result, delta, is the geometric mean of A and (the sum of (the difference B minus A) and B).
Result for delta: 1.89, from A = 1.57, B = 1.926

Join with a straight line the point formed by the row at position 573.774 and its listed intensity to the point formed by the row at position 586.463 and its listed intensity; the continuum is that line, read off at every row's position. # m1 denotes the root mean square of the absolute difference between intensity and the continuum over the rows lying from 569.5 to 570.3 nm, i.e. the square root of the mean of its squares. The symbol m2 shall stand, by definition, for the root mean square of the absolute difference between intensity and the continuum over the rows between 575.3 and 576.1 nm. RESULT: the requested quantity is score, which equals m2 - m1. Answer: -0.07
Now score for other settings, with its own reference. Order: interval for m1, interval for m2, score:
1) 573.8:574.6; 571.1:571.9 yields 0.03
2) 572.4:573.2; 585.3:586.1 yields 0.00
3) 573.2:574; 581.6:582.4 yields 0.43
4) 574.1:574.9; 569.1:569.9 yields 0.14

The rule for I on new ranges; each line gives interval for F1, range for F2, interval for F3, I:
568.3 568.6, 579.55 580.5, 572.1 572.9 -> 1.5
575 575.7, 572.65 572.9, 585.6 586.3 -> 0.2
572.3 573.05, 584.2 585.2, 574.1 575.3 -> 1.4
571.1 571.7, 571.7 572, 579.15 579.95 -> 0.1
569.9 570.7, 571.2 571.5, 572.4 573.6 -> 0.2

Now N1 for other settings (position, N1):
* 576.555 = 0.344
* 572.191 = 0.369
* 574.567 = 0.363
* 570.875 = 0.386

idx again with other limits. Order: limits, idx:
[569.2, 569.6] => 1.14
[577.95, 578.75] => 1.52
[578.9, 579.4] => 1.53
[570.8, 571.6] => 1.26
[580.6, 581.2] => 1.86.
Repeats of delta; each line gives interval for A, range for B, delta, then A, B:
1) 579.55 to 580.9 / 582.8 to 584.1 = 1.93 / 1.898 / 1.926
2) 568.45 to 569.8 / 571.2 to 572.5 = 1.34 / 1.163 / 1.356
